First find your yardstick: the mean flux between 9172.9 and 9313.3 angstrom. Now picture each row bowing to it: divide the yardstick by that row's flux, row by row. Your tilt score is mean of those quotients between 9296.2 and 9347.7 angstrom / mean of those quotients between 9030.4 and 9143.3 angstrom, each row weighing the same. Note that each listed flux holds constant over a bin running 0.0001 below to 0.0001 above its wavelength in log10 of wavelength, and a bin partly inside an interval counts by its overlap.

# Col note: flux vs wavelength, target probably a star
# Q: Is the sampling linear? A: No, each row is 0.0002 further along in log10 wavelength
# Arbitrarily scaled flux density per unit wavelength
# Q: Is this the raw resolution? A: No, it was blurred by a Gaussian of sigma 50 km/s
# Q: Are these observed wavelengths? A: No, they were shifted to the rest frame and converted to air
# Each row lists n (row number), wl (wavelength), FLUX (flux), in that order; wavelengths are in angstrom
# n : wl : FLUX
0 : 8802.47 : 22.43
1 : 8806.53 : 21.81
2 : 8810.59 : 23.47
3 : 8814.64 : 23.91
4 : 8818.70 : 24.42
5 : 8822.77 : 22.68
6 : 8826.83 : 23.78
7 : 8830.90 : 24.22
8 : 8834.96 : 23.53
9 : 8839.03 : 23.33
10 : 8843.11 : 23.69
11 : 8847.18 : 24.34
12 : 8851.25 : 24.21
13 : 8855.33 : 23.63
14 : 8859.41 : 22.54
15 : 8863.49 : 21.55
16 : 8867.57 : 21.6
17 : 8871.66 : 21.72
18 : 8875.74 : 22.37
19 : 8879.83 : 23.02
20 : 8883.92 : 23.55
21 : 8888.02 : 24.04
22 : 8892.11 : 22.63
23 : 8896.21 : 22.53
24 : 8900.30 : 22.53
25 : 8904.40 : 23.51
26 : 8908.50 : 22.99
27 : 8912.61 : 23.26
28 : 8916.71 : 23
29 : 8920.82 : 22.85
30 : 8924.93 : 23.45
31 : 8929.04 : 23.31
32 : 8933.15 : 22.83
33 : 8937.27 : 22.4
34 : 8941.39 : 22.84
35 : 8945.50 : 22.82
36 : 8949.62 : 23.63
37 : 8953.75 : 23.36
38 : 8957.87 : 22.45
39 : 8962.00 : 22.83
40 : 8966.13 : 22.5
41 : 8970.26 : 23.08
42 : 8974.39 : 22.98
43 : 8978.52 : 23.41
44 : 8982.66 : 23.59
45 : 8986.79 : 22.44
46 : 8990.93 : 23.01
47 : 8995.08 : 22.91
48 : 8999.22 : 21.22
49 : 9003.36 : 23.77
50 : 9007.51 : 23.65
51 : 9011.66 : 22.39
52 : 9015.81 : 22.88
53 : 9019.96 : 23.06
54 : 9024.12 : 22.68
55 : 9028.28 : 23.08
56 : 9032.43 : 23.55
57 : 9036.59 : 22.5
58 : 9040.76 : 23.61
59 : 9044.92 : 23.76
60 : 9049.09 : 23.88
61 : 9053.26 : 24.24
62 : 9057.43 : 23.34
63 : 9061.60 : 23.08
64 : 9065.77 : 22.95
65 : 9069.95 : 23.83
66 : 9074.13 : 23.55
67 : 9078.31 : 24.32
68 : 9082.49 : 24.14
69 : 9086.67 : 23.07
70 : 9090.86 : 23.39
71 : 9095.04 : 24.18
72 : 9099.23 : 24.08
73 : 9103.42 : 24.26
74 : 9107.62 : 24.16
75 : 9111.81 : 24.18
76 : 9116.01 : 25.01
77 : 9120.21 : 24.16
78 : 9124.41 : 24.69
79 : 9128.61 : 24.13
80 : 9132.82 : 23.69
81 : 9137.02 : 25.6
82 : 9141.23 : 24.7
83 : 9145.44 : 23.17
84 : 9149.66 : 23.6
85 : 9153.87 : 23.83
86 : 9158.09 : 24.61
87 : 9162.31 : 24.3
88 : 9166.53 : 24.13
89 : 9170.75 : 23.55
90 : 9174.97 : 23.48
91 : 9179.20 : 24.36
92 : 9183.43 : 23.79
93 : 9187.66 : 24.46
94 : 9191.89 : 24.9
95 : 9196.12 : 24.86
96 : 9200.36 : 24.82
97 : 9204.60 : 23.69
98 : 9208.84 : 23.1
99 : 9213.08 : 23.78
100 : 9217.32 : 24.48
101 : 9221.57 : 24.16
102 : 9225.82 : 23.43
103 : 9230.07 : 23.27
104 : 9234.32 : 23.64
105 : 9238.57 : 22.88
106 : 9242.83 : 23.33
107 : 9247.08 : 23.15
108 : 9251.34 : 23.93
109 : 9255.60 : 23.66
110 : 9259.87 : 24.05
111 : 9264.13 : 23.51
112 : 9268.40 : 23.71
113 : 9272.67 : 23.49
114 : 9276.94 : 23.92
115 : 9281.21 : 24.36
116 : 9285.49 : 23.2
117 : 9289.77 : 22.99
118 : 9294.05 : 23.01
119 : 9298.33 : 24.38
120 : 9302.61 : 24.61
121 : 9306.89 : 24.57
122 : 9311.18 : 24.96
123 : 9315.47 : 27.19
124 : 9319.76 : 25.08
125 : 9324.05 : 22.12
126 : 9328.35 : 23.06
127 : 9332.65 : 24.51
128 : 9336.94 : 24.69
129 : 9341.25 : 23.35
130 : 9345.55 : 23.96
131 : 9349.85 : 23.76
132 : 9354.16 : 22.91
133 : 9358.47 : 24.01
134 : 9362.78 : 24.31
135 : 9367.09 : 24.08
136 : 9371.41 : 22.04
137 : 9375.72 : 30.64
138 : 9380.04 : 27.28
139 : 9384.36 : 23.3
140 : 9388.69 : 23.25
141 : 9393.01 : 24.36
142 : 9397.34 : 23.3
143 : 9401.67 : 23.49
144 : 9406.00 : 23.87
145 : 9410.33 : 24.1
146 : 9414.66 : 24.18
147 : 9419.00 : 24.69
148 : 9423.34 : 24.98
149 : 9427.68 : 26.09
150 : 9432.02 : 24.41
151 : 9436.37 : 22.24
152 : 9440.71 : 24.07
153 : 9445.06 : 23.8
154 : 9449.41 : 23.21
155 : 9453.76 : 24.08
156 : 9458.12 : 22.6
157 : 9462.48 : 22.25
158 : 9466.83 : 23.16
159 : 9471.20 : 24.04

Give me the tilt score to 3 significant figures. 0.983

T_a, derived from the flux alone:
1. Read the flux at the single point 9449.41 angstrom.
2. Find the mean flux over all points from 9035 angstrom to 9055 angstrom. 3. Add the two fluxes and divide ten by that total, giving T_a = 0.2136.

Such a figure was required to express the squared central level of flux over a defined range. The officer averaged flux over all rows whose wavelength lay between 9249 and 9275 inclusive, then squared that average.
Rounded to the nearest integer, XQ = 563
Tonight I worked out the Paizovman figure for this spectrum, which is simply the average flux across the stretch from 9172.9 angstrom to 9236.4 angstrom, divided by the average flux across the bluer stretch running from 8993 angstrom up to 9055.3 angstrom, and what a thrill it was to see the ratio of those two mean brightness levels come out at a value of 1.04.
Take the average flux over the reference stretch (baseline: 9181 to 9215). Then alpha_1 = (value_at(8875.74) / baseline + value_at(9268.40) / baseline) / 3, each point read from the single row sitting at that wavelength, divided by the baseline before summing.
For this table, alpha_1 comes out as 0.635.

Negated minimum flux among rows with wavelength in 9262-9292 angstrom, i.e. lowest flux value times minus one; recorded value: -23.0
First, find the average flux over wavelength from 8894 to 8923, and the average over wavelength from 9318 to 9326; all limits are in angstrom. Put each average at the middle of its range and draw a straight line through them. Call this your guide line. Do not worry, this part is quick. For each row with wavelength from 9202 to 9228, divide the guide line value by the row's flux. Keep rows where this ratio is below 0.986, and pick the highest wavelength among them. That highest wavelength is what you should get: 9221.57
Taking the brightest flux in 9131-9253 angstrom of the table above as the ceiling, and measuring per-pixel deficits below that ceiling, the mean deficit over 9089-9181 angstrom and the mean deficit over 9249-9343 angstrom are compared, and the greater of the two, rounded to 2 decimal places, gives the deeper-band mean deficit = 1.58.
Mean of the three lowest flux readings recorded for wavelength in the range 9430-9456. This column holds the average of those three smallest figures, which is 23.1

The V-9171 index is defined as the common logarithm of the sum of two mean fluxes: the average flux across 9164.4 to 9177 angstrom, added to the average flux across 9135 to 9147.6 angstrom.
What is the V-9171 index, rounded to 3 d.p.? 1.683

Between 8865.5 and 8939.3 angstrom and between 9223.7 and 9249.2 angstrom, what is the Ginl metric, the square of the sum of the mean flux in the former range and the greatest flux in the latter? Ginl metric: 2163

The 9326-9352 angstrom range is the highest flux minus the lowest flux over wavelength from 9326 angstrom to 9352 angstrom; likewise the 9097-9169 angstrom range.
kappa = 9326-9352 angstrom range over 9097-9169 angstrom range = 0.67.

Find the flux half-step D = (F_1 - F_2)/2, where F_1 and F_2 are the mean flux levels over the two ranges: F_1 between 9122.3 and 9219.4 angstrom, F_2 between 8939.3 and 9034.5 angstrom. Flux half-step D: 0.60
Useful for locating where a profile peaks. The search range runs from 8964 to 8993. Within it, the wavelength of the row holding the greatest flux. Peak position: 8982.66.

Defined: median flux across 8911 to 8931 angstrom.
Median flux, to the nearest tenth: 23.3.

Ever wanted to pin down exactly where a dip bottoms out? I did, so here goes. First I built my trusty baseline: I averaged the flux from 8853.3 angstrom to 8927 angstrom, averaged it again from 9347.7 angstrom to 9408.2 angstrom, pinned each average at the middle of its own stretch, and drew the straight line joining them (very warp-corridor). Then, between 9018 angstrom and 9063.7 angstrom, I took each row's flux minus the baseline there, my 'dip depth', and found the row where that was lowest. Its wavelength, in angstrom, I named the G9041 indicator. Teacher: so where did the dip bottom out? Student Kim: 9036.59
